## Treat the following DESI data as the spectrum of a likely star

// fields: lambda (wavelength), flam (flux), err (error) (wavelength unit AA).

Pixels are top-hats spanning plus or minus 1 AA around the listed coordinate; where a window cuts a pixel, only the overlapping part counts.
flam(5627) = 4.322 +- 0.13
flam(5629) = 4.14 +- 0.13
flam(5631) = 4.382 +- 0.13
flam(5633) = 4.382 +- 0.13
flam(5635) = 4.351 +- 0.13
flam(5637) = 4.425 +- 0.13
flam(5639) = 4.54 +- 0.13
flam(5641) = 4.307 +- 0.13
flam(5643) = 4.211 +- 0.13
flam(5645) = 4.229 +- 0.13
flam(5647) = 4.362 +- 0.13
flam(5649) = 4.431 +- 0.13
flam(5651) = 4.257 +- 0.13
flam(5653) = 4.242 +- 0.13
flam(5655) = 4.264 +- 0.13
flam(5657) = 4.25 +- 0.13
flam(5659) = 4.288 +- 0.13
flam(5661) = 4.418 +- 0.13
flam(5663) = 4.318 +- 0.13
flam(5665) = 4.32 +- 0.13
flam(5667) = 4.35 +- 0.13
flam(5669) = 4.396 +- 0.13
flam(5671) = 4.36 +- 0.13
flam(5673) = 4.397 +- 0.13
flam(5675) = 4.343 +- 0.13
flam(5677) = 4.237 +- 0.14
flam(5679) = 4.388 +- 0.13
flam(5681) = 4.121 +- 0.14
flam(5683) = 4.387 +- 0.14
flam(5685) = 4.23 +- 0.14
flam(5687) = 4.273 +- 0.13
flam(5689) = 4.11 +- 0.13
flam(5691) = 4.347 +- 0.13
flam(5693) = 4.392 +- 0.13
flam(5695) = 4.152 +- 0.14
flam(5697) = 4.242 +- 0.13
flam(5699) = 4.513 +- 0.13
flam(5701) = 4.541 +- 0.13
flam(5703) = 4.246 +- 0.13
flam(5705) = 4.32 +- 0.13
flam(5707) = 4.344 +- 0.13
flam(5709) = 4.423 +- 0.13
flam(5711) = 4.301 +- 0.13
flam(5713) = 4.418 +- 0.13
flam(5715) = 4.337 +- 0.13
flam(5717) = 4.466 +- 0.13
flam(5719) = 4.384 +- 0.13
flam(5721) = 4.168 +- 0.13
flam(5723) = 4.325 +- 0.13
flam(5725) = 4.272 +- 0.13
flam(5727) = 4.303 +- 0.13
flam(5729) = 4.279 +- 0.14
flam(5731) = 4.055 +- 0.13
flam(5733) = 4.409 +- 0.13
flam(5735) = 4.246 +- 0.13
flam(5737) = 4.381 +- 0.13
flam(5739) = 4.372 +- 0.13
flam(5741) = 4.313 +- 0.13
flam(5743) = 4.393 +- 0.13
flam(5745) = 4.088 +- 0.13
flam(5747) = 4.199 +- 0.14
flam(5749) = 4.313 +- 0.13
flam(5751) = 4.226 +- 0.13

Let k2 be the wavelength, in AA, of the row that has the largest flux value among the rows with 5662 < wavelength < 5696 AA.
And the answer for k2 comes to 5673 AA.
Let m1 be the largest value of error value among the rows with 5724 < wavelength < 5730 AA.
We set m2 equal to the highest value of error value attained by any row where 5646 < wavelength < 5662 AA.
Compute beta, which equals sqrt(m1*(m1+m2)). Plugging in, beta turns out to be 0.1944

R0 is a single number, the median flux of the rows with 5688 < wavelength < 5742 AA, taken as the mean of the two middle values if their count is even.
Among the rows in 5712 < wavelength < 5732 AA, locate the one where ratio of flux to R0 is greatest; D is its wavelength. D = 5717 AA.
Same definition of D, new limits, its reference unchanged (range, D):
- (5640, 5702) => 5701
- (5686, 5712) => 5701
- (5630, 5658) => 5639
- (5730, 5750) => 5733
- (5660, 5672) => 5661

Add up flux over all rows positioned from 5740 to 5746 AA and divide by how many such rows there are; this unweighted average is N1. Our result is 4.26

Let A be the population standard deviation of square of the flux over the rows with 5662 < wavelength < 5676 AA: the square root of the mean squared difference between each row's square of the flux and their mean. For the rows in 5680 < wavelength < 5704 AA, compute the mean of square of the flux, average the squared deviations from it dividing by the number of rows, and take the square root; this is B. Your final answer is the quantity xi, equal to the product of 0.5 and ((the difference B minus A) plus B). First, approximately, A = 0.3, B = 1.18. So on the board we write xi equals 1.05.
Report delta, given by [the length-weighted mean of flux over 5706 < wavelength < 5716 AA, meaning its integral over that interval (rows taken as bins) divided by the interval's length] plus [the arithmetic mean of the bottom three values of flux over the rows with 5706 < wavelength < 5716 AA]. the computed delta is 8.69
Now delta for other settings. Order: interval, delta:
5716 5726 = 8.58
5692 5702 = 8.63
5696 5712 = 8.63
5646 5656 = 8.57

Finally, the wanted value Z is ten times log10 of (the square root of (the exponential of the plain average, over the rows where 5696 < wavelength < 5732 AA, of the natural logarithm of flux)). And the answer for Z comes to 3.18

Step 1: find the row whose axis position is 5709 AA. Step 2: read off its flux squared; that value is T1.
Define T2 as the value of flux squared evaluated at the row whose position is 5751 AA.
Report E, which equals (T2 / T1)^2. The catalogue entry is 0.83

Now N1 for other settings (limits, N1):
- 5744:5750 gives 4.20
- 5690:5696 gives 4.30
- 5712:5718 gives 4.41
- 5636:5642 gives 4.42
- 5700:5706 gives 4.37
